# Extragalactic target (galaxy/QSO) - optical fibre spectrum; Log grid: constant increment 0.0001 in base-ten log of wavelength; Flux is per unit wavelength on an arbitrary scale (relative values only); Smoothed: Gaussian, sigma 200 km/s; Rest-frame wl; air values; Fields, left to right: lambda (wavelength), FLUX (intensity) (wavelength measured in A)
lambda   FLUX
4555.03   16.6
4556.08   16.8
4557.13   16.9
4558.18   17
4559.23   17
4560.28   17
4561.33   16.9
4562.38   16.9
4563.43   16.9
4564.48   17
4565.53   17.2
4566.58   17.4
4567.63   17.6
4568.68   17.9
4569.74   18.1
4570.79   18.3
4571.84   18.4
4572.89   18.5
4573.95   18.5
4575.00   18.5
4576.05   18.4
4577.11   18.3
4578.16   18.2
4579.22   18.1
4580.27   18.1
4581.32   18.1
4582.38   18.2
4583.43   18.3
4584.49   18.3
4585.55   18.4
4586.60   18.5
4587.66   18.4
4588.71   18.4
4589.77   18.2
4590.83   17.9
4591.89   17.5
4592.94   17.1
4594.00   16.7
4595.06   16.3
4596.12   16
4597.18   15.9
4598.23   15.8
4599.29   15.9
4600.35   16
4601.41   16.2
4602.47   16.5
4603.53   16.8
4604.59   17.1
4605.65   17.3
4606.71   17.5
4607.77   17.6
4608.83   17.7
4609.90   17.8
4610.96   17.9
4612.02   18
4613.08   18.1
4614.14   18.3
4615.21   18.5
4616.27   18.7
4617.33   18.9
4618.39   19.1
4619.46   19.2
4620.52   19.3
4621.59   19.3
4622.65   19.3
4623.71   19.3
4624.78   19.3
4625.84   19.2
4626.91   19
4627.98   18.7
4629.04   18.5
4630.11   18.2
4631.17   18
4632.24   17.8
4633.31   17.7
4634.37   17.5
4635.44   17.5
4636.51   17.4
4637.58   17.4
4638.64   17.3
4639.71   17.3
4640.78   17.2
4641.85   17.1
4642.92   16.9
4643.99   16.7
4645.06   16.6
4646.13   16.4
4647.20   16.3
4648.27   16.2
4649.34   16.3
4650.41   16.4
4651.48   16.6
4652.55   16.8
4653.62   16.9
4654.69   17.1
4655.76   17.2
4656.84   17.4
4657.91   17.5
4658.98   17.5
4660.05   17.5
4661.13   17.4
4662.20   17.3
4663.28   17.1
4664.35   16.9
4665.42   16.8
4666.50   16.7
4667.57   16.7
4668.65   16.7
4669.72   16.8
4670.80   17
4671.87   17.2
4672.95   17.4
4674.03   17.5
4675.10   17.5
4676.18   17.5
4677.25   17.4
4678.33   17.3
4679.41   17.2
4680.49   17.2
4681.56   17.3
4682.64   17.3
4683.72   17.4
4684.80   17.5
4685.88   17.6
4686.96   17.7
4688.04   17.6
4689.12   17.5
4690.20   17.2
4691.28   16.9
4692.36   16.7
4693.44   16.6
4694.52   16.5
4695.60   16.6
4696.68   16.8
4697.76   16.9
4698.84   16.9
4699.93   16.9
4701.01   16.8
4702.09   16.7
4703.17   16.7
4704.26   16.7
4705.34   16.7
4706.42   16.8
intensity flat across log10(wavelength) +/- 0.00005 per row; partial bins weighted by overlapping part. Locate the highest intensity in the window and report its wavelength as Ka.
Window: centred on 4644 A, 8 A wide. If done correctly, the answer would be 4640.78 A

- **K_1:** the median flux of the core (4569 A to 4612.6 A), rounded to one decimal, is 18.0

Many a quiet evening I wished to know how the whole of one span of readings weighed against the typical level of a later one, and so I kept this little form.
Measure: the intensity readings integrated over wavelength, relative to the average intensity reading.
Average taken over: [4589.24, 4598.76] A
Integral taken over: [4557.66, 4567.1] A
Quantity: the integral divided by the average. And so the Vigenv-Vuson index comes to 9.6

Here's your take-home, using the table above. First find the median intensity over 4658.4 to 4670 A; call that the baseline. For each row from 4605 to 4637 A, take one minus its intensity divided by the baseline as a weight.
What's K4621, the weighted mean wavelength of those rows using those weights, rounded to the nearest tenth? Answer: 4621.4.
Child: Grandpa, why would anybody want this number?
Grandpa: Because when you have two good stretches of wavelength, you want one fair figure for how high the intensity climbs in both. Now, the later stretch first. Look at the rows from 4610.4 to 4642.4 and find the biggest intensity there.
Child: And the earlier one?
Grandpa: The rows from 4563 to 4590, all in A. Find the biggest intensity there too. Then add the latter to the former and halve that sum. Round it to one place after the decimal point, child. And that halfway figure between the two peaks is 18.9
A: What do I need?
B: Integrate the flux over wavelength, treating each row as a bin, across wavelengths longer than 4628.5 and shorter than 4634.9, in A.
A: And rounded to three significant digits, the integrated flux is 115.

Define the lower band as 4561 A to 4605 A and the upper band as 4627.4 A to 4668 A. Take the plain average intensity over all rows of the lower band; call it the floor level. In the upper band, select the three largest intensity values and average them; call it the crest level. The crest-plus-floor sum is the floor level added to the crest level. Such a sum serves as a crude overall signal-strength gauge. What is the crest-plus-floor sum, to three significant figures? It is 36.0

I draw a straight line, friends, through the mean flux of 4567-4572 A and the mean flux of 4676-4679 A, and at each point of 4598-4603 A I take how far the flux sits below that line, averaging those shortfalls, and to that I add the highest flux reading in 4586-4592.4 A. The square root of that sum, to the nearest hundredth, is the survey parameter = 4.50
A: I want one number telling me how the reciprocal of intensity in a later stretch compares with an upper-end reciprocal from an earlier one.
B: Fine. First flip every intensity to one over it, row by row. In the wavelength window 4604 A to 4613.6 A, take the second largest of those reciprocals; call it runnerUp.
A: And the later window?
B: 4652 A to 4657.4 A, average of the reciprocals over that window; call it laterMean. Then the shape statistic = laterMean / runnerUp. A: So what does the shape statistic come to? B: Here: 1.01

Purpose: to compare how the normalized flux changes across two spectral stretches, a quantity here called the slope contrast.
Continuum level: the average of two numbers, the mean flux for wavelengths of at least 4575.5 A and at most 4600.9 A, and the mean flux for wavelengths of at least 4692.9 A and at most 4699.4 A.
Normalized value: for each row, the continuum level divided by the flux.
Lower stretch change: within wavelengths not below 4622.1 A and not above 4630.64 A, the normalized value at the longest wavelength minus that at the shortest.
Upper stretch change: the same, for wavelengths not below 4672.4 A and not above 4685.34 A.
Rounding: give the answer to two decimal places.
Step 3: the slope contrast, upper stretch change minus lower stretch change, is -0.06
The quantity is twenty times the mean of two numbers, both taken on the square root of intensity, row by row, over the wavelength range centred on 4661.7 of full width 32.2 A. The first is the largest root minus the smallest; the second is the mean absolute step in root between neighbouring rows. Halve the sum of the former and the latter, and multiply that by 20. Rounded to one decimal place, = 1.7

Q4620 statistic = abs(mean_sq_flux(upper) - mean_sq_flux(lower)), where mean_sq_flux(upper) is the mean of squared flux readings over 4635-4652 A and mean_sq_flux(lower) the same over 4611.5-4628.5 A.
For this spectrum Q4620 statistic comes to 73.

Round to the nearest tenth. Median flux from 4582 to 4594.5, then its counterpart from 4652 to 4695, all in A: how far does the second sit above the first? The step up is -1.0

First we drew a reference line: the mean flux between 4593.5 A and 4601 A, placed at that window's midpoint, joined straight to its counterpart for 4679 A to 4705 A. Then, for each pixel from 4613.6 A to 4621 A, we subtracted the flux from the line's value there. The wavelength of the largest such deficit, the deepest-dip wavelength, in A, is 4614.14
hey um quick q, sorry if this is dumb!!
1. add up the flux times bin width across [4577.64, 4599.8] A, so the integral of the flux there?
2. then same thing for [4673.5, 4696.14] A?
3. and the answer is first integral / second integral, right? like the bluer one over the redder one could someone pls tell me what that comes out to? 1.00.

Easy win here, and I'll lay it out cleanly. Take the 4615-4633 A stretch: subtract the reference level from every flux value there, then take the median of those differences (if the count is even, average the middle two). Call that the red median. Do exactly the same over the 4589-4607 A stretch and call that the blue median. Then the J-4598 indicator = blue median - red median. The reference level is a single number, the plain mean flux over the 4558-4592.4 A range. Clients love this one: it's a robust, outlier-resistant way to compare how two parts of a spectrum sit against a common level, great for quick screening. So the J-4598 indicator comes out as -2.3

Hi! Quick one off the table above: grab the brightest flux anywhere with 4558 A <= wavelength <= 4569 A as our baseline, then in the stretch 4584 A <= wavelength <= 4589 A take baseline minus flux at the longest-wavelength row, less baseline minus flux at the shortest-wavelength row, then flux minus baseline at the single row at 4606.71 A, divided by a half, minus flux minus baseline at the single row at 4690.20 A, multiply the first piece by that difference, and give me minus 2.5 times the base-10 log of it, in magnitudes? 5.0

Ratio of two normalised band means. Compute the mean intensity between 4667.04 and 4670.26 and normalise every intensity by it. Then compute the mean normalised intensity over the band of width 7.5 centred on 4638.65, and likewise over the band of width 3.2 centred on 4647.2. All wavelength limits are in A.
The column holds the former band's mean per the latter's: 1.06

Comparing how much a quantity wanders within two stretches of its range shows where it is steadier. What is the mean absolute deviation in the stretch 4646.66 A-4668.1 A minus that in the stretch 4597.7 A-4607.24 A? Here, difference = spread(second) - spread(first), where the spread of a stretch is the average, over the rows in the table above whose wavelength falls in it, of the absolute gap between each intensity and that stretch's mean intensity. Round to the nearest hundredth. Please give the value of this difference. -0.18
